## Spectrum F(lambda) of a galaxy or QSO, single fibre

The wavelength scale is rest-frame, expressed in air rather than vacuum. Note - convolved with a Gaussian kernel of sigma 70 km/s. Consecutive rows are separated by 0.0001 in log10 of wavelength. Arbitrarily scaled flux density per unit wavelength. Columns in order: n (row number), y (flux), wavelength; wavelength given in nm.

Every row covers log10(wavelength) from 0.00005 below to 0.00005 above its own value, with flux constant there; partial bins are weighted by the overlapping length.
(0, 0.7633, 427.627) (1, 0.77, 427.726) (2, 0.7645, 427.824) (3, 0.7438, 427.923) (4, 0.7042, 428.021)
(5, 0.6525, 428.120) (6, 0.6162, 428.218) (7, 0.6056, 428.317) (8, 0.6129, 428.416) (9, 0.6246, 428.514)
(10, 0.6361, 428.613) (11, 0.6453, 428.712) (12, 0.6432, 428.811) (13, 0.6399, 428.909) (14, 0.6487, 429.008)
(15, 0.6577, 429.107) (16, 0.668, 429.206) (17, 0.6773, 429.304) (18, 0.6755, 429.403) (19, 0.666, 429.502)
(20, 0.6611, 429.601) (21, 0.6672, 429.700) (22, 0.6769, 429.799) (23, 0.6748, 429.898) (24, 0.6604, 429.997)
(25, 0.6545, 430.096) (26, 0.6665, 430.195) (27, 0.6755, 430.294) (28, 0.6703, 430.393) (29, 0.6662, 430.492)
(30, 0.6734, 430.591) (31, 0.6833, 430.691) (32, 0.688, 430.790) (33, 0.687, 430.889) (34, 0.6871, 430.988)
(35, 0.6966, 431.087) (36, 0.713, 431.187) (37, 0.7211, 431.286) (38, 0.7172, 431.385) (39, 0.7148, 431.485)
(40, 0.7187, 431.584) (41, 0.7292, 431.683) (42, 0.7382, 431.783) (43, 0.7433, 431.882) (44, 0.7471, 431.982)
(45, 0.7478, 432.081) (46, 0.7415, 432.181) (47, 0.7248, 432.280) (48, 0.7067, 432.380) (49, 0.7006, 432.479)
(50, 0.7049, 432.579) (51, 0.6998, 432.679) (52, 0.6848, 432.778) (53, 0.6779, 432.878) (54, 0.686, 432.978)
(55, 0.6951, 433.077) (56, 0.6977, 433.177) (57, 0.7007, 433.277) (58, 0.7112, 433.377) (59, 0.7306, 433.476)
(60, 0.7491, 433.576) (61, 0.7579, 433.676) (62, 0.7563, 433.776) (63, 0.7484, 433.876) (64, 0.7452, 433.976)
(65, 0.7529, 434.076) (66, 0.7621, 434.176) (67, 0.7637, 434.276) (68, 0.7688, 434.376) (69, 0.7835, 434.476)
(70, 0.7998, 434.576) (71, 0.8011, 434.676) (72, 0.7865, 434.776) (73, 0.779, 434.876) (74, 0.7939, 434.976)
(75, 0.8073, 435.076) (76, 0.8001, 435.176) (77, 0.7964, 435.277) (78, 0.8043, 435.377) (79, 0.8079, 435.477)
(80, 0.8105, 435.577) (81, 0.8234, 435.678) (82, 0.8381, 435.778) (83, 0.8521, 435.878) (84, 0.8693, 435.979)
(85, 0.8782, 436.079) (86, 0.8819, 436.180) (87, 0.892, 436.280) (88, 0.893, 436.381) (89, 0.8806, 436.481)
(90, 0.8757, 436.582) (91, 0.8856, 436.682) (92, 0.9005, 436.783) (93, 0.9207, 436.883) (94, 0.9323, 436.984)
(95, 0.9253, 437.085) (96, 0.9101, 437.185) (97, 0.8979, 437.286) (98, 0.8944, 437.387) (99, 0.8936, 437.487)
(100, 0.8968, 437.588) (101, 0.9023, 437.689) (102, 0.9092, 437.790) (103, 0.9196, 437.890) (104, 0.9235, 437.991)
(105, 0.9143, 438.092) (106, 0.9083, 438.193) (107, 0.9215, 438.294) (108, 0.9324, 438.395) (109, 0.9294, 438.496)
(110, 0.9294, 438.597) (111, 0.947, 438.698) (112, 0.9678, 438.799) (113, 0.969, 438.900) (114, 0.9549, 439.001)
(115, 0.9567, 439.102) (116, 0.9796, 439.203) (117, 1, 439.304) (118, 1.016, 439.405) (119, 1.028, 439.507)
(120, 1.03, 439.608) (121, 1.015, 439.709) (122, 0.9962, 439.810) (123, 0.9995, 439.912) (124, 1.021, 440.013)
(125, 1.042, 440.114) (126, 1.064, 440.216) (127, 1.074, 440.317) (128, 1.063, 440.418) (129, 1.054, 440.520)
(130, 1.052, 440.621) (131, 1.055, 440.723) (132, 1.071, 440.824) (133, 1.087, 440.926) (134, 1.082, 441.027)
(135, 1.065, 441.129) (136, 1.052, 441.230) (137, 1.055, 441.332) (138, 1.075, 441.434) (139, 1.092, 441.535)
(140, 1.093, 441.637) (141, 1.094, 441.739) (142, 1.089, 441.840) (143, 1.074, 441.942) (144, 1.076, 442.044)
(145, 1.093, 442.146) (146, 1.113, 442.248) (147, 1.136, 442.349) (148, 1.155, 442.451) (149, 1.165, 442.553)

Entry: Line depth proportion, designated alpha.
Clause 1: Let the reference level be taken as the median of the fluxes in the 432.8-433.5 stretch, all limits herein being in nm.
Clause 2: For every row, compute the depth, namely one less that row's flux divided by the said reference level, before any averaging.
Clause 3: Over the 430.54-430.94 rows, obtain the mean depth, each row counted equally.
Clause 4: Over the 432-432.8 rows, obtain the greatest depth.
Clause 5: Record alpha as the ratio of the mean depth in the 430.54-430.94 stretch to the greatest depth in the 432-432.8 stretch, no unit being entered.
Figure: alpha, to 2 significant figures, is 1.1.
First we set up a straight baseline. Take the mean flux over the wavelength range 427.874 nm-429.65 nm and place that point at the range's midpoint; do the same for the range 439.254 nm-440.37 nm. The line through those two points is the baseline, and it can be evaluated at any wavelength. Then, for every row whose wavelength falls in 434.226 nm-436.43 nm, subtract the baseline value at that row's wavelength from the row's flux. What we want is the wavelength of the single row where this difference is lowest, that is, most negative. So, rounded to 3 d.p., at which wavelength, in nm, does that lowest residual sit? 434.876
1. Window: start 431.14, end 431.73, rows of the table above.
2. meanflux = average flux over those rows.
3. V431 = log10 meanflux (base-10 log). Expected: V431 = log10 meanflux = -0.14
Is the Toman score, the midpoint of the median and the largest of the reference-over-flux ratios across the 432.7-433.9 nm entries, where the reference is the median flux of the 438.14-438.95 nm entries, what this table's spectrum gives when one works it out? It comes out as 1.35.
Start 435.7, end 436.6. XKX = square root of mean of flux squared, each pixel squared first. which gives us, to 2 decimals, 0.87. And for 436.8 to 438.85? 0.92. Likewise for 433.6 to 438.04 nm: 0.84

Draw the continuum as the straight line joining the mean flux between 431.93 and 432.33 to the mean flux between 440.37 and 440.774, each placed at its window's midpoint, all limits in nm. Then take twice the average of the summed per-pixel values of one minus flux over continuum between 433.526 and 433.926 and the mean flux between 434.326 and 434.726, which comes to 1.02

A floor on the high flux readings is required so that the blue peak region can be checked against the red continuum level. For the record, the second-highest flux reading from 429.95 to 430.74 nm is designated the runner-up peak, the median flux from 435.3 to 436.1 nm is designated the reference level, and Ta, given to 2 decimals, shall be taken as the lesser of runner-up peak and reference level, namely 0.68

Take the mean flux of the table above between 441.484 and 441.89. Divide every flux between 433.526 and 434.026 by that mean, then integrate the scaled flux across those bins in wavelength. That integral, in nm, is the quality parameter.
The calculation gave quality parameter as 0.34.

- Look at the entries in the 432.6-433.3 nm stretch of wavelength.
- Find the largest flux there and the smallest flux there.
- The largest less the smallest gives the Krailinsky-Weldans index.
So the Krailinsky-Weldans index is 0.023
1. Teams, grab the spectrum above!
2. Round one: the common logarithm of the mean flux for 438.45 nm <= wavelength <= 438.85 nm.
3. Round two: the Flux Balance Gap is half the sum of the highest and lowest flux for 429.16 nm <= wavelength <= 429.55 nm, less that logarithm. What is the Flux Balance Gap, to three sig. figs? 0.697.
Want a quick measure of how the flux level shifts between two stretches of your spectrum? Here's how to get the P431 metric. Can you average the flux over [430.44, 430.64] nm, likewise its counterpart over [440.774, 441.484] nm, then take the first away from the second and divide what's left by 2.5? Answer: 0.16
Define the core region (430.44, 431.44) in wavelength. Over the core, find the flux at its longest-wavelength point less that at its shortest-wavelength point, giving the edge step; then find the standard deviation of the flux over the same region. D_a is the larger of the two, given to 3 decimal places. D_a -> 0.051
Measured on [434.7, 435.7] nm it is 0.037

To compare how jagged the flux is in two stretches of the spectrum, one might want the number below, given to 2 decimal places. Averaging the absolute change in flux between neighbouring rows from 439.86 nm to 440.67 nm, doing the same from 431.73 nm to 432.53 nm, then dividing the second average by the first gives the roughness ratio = 0.59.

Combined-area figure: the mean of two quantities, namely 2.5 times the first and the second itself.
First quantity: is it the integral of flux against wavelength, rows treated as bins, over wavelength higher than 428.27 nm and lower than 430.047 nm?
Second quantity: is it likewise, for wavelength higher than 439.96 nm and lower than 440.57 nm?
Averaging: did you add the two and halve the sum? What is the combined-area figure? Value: 1.8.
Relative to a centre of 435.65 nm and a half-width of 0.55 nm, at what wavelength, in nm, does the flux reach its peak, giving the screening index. 436.180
